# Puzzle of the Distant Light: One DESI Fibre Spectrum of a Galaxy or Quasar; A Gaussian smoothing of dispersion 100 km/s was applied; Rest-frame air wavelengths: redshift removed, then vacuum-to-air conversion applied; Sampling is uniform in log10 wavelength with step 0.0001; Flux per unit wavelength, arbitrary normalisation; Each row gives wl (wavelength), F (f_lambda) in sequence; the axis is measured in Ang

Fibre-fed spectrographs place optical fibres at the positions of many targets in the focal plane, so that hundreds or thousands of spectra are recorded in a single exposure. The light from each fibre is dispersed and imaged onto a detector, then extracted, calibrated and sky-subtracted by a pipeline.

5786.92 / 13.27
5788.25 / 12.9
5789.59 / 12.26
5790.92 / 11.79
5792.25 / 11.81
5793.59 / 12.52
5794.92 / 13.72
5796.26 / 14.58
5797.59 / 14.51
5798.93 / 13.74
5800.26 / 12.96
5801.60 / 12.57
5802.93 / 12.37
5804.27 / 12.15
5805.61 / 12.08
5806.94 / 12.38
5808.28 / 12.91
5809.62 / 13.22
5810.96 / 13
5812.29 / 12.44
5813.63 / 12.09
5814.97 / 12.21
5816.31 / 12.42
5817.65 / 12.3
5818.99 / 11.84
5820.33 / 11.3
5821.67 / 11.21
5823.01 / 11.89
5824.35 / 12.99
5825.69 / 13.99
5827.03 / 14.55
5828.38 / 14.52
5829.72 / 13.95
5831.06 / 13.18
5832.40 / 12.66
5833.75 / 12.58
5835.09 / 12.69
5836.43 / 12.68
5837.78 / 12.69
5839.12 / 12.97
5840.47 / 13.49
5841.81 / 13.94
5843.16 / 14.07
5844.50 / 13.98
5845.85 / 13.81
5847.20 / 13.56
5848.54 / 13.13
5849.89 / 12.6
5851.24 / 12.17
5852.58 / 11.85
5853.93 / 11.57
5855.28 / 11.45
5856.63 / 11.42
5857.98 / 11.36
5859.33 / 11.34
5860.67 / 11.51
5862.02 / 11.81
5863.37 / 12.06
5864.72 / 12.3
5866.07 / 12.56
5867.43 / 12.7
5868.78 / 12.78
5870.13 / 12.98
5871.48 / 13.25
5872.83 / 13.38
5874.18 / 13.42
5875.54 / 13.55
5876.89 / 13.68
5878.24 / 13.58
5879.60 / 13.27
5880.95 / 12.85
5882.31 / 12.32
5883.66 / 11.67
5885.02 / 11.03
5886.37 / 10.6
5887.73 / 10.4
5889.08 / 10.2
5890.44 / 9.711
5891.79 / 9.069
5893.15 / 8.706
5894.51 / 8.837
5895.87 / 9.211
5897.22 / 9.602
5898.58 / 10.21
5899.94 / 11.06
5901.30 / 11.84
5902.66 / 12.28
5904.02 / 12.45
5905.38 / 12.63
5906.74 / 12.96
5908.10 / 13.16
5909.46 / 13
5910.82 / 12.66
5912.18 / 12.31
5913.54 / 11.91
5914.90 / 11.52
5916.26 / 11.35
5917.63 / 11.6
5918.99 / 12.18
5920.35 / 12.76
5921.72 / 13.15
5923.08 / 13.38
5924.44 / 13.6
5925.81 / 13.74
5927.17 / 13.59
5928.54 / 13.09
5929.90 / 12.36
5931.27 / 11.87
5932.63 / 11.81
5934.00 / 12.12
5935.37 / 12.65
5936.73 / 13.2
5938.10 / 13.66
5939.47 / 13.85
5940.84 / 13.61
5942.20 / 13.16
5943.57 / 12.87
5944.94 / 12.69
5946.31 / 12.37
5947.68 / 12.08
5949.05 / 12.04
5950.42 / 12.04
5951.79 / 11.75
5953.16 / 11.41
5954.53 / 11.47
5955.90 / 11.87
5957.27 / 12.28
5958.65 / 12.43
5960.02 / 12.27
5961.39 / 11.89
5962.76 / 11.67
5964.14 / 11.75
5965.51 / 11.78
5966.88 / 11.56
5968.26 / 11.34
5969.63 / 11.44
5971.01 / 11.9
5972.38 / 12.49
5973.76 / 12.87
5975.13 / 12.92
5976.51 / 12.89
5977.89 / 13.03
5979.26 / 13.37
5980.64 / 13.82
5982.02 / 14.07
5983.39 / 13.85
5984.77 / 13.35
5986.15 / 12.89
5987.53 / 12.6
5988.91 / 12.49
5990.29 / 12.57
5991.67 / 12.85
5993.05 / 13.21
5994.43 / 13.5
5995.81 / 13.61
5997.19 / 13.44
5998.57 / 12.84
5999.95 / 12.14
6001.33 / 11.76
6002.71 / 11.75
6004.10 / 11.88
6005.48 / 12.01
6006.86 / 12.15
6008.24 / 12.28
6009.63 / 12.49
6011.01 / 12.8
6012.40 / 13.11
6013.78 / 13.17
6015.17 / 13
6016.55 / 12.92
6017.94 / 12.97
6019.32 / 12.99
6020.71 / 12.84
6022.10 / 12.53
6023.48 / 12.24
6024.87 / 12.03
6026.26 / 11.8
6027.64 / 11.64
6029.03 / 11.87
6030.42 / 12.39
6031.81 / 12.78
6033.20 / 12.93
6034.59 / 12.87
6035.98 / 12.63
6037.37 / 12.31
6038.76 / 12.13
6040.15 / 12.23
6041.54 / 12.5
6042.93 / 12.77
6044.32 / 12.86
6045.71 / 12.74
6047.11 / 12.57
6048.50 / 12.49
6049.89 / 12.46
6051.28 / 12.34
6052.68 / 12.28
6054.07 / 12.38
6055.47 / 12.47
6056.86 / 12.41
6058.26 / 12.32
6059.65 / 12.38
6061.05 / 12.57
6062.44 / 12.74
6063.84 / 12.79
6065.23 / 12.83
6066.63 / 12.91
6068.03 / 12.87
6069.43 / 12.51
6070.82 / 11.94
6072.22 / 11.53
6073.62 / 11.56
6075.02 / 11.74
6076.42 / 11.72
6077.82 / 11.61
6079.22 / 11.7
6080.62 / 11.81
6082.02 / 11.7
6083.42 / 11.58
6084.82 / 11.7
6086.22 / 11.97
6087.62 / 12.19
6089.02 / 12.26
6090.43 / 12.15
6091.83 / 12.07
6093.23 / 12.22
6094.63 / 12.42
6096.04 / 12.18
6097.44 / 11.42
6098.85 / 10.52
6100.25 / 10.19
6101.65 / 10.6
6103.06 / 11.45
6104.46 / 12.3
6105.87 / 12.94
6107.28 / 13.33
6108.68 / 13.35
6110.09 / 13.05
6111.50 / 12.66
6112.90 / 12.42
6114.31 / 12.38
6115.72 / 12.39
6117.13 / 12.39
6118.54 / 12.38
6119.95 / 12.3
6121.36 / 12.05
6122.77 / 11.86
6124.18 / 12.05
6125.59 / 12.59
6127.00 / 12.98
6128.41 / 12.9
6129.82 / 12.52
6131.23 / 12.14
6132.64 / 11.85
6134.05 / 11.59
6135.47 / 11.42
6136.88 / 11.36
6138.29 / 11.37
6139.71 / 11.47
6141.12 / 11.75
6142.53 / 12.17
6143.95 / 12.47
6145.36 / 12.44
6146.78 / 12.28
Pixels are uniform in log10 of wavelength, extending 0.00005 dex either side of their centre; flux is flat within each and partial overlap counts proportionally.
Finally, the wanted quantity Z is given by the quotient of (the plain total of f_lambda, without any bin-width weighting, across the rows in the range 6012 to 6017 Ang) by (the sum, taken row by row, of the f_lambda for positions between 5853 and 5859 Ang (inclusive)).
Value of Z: 1.14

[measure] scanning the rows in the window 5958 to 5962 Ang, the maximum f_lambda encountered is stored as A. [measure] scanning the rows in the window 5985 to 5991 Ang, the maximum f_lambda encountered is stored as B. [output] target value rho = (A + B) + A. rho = 38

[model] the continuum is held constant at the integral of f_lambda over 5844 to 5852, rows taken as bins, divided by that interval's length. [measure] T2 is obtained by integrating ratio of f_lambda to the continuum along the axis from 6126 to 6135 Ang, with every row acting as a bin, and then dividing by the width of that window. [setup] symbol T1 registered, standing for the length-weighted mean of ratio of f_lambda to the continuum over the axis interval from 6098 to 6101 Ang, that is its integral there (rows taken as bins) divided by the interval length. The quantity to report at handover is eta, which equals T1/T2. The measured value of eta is 0.85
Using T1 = 0.79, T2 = 0.9348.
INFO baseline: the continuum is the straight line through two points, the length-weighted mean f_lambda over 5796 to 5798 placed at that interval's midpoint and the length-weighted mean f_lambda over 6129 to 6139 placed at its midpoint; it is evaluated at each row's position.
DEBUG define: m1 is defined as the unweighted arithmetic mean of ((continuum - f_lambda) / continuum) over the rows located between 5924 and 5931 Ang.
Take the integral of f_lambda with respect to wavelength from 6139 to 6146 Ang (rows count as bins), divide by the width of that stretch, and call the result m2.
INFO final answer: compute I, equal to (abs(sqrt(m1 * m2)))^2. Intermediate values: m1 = 0.016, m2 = 12.1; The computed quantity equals 0.2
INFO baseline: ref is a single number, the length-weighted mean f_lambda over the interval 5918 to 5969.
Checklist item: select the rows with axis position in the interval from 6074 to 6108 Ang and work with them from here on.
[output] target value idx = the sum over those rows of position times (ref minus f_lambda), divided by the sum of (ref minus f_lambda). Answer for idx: 6090.1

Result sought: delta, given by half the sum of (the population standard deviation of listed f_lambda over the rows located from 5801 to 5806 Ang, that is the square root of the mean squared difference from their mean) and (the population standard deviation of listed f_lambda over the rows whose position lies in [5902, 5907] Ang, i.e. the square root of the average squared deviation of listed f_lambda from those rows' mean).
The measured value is 0.222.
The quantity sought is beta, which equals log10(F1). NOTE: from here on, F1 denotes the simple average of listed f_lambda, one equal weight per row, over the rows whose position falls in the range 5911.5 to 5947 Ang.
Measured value 1.10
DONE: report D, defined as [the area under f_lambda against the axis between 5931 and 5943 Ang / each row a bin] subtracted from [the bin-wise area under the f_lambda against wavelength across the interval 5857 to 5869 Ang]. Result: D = -11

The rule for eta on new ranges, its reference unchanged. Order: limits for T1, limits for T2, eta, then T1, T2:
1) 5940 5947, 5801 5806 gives 1.05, 0.98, 0.9334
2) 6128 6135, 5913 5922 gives 1.01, 0.92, 0.9119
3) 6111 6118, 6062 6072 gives 0.99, 0.94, 0.9562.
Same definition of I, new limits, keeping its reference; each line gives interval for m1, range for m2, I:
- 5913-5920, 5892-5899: 1.3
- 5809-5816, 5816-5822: 1.5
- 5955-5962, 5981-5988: 1.1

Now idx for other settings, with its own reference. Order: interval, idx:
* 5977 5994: 5983.6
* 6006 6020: 6016.3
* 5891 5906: 5895.4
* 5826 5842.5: 5832.8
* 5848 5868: 5858.2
